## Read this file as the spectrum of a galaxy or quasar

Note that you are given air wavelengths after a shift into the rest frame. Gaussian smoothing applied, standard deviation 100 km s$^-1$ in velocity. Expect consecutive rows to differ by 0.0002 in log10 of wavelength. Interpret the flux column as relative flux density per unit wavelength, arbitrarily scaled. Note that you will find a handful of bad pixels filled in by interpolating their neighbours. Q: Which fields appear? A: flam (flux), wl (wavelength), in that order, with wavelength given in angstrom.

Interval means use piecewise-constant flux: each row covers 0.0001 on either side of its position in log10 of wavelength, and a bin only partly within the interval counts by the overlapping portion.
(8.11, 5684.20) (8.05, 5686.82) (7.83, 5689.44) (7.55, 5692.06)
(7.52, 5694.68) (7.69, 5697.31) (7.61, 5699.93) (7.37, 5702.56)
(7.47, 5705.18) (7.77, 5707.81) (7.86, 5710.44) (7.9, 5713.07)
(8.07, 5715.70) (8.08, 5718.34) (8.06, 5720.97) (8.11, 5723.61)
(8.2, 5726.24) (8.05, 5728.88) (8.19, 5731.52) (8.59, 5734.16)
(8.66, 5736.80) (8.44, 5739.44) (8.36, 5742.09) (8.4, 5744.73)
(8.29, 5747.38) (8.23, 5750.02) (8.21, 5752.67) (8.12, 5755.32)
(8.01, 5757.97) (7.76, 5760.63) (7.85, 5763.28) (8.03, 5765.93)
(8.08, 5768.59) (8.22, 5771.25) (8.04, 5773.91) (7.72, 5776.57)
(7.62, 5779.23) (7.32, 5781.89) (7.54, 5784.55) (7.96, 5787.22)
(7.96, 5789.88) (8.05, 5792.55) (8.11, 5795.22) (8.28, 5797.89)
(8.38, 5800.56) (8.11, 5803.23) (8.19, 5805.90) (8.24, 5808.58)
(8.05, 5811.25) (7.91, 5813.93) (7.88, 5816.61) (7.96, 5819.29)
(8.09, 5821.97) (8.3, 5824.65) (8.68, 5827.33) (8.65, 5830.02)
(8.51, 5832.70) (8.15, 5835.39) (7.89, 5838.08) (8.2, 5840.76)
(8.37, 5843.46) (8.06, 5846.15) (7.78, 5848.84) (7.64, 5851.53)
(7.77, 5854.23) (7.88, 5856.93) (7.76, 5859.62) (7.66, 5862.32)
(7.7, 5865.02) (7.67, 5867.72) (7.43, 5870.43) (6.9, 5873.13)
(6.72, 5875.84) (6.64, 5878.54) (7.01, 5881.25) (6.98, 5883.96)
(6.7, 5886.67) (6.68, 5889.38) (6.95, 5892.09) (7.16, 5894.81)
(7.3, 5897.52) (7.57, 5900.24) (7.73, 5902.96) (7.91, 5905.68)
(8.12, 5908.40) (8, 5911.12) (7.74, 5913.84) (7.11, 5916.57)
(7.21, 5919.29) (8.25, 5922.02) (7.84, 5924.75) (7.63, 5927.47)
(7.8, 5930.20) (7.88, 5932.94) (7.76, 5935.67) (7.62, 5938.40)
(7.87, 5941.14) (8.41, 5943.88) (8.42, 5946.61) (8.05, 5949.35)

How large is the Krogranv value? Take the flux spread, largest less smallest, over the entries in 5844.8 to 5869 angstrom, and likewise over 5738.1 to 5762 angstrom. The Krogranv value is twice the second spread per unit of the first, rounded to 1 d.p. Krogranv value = 3.2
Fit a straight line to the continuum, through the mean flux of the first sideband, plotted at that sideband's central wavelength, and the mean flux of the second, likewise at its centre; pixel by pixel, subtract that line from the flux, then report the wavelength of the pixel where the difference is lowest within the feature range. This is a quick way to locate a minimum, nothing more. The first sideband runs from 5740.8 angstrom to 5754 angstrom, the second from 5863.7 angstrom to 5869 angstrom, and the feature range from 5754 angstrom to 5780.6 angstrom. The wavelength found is 5779.23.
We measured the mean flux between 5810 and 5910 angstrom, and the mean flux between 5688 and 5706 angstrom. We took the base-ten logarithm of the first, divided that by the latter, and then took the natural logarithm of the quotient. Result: -2.15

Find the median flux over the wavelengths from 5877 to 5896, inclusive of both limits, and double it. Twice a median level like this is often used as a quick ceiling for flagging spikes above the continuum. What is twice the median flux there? 13.9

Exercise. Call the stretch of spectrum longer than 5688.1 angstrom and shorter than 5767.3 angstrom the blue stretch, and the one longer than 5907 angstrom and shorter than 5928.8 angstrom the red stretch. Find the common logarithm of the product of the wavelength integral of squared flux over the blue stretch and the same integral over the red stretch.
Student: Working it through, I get 6.82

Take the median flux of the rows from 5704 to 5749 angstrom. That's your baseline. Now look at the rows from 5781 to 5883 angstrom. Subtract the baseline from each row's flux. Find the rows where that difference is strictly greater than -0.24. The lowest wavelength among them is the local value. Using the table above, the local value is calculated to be 5787.22 angstrom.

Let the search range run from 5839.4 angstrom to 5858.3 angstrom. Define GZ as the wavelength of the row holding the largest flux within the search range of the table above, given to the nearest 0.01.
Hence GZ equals 5843.46 angstrom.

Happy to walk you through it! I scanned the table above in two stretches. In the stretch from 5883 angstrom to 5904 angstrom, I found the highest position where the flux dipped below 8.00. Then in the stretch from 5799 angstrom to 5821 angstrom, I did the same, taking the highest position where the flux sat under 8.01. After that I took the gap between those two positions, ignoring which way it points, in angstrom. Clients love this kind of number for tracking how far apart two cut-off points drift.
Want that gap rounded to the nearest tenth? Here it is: 83.7 angstrom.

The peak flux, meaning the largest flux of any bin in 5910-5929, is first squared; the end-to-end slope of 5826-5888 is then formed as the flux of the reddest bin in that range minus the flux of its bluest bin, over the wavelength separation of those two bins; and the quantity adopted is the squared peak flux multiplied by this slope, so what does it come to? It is -2.3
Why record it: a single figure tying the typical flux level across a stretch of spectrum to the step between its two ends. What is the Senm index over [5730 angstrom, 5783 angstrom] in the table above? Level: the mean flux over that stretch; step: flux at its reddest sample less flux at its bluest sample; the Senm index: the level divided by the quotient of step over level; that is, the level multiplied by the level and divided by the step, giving -76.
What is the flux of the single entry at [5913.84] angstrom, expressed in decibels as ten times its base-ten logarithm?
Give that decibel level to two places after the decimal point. 8.89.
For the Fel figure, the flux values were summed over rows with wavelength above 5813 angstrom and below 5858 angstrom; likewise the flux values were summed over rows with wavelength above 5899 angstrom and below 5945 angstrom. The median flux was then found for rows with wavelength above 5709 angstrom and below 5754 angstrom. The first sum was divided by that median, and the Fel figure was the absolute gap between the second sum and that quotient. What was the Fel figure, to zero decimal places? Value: 116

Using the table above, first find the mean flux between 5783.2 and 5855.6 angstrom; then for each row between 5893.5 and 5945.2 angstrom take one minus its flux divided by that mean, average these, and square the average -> 0.0021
